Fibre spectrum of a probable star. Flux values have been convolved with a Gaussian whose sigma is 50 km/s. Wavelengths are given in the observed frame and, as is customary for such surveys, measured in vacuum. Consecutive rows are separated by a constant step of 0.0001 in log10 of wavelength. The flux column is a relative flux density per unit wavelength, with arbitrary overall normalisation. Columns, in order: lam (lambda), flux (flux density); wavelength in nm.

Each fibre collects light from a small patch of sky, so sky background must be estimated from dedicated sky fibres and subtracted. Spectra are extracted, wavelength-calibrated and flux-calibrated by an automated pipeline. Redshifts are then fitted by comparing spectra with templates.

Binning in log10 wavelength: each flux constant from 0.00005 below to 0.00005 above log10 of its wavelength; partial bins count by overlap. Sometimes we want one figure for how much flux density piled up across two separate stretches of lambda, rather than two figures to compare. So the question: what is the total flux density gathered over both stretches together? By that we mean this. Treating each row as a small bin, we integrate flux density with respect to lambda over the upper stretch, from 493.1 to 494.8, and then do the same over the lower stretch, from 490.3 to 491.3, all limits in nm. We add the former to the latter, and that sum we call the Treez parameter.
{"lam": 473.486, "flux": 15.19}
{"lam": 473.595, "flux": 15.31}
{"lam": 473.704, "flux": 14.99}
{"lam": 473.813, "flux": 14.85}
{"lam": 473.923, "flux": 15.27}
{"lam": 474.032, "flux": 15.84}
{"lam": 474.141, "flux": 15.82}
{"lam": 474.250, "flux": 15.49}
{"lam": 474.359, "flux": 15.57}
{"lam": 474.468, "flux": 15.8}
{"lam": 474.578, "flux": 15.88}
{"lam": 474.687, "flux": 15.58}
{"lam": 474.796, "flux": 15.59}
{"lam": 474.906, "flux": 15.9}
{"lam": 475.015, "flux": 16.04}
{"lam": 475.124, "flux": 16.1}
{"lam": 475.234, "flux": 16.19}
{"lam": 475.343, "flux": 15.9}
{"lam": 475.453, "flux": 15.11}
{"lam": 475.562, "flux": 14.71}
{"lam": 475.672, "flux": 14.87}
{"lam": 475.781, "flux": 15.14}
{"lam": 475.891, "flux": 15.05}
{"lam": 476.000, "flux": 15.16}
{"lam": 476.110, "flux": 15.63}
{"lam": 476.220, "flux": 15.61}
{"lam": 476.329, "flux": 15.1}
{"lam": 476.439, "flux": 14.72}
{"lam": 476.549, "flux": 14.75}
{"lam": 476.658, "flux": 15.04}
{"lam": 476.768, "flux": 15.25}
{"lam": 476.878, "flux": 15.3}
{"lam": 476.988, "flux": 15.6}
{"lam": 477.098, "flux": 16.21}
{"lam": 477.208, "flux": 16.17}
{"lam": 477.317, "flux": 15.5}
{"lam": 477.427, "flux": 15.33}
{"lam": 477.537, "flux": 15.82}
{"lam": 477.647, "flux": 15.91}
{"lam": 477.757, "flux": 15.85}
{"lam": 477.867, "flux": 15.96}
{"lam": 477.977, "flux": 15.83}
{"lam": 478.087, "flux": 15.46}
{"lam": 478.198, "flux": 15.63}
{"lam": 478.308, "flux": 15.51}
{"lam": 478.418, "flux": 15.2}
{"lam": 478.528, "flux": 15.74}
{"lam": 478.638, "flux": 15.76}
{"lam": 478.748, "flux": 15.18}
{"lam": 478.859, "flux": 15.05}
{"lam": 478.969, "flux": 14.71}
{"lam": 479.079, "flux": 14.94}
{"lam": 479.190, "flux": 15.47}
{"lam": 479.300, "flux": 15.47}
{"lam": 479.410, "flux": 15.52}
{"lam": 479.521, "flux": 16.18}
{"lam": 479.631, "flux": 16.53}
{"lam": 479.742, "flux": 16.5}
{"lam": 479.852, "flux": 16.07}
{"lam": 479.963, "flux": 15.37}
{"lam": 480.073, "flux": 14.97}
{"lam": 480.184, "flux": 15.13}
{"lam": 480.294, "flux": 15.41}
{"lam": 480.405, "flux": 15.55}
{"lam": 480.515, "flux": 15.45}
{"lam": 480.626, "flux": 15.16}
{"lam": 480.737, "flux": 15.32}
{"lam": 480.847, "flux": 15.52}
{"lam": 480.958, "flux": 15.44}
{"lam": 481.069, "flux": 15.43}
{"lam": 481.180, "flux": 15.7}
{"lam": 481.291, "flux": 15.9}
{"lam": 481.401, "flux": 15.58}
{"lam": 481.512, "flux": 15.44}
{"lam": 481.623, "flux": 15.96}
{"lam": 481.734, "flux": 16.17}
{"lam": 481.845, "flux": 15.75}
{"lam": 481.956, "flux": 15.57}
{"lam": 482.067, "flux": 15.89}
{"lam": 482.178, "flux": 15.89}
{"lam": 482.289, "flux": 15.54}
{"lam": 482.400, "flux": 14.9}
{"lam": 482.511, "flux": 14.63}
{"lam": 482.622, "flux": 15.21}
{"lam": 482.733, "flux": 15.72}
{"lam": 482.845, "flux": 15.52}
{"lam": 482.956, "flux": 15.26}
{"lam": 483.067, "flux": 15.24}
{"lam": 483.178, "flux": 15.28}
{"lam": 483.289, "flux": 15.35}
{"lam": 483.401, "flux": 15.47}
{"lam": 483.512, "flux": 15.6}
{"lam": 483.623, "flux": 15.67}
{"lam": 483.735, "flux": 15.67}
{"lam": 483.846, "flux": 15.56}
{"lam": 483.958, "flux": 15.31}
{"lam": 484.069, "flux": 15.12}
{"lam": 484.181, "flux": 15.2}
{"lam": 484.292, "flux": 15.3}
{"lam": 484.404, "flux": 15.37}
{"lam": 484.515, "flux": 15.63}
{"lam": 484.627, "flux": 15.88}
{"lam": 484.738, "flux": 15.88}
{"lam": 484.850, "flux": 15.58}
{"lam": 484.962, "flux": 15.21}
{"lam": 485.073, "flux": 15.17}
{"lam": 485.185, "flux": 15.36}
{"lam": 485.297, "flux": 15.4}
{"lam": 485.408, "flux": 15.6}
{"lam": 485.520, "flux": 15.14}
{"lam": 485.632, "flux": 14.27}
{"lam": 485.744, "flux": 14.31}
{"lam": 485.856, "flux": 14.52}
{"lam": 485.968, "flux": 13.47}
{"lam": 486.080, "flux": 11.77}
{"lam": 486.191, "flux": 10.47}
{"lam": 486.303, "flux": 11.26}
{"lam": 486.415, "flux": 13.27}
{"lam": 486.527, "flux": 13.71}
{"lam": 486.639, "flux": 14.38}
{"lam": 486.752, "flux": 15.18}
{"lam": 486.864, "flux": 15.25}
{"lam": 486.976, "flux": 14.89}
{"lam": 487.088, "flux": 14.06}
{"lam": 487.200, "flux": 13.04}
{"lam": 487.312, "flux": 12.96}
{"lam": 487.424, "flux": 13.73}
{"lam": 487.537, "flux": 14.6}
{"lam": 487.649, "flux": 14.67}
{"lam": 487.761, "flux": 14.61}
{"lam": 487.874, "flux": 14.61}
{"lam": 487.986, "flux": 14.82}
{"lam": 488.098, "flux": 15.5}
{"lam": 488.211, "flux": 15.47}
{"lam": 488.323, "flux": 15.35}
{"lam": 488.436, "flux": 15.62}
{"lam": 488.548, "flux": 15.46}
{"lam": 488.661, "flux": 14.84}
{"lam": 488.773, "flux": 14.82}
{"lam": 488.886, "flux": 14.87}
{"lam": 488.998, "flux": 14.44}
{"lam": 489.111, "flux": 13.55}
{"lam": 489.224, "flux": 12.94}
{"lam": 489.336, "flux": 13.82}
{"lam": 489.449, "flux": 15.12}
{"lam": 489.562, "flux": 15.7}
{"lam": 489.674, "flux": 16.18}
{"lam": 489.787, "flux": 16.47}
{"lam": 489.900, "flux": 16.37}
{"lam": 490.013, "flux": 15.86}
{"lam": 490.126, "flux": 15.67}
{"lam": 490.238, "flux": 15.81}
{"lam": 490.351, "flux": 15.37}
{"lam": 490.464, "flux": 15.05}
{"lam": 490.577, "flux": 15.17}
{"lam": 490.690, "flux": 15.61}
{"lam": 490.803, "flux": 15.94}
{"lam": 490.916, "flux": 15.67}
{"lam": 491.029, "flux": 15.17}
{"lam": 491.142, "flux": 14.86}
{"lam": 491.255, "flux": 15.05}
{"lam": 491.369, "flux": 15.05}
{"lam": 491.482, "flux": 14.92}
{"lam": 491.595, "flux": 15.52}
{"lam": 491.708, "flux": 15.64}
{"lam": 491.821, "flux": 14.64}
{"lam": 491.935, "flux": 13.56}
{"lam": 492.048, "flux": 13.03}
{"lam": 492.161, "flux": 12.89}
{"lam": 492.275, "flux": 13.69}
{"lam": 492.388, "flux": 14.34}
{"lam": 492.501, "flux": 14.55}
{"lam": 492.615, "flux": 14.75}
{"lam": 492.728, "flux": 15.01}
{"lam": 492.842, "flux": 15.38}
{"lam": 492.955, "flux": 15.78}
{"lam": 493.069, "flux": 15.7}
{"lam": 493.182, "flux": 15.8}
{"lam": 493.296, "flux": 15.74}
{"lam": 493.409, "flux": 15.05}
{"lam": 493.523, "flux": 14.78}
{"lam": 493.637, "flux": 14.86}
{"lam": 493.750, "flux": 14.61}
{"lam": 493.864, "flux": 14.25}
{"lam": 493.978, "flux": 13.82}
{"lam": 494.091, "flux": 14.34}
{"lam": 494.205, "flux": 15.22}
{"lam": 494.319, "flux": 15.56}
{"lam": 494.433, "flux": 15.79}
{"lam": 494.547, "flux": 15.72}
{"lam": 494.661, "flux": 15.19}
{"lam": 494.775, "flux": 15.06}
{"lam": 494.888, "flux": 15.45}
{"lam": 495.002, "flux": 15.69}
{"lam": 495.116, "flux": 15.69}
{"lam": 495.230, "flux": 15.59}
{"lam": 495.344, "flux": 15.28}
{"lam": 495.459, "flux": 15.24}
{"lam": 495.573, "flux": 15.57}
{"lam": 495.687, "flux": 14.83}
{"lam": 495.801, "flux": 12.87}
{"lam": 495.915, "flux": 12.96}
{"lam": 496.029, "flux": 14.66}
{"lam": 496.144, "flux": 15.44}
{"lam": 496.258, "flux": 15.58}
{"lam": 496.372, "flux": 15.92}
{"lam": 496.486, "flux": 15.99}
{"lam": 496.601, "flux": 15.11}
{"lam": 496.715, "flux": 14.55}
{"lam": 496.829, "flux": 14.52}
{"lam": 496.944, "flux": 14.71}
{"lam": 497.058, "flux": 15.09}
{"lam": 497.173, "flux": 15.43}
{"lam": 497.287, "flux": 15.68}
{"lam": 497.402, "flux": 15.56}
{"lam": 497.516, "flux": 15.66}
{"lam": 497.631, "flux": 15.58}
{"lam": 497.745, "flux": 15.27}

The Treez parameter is 41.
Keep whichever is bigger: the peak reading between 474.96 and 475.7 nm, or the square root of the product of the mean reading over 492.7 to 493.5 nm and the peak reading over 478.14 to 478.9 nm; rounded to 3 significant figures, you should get 16.2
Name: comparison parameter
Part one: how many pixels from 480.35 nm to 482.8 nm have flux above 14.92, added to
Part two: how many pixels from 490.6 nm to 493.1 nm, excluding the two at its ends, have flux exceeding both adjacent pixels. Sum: 23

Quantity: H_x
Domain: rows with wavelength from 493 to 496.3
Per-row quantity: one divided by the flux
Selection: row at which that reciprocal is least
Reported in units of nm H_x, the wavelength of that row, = 493.182 nm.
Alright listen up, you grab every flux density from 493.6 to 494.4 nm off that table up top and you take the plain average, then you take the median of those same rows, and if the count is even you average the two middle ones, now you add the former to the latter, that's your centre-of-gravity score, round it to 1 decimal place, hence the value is 29.3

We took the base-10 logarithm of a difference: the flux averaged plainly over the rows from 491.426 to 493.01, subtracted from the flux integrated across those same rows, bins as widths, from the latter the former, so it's 0.93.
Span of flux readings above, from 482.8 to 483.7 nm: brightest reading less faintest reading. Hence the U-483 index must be 0.43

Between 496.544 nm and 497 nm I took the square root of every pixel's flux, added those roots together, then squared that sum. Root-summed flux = 236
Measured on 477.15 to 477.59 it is 251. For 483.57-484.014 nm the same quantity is 249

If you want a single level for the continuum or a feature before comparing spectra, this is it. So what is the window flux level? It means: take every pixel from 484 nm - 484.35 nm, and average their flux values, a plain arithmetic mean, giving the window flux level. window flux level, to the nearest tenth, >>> 15.2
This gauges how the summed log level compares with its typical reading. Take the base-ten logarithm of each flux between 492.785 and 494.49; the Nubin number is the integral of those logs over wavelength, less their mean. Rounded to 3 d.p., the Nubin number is 0.831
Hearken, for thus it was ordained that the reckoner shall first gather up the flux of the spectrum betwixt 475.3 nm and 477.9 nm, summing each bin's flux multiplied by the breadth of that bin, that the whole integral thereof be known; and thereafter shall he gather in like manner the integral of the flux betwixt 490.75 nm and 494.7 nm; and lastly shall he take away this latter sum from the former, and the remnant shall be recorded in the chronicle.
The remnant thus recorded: -19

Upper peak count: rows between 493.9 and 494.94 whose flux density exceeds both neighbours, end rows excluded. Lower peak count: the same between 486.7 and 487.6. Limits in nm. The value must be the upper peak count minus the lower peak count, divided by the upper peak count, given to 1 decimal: 0.0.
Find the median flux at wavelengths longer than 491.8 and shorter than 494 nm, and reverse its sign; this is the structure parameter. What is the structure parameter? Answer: -14.7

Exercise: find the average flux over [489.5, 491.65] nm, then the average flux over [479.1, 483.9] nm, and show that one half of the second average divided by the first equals 0.500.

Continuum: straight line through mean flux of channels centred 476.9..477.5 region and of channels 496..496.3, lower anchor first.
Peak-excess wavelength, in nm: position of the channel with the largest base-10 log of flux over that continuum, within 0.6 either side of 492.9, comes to 493.182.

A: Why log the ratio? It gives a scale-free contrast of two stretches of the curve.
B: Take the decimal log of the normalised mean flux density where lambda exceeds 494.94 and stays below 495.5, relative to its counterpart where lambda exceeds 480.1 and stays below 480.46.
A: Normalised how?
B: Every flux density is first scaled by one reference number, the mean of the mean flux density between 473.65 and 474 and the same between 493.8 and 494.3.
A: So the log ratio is 0.004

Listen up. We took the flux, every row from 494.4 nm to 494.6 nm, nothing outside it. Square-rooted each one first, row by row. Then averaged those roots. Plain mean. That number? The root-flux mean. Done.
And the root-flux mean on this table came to 3.97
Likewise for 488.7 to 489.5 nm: 3.77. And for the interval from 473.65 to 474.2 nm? 3.92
